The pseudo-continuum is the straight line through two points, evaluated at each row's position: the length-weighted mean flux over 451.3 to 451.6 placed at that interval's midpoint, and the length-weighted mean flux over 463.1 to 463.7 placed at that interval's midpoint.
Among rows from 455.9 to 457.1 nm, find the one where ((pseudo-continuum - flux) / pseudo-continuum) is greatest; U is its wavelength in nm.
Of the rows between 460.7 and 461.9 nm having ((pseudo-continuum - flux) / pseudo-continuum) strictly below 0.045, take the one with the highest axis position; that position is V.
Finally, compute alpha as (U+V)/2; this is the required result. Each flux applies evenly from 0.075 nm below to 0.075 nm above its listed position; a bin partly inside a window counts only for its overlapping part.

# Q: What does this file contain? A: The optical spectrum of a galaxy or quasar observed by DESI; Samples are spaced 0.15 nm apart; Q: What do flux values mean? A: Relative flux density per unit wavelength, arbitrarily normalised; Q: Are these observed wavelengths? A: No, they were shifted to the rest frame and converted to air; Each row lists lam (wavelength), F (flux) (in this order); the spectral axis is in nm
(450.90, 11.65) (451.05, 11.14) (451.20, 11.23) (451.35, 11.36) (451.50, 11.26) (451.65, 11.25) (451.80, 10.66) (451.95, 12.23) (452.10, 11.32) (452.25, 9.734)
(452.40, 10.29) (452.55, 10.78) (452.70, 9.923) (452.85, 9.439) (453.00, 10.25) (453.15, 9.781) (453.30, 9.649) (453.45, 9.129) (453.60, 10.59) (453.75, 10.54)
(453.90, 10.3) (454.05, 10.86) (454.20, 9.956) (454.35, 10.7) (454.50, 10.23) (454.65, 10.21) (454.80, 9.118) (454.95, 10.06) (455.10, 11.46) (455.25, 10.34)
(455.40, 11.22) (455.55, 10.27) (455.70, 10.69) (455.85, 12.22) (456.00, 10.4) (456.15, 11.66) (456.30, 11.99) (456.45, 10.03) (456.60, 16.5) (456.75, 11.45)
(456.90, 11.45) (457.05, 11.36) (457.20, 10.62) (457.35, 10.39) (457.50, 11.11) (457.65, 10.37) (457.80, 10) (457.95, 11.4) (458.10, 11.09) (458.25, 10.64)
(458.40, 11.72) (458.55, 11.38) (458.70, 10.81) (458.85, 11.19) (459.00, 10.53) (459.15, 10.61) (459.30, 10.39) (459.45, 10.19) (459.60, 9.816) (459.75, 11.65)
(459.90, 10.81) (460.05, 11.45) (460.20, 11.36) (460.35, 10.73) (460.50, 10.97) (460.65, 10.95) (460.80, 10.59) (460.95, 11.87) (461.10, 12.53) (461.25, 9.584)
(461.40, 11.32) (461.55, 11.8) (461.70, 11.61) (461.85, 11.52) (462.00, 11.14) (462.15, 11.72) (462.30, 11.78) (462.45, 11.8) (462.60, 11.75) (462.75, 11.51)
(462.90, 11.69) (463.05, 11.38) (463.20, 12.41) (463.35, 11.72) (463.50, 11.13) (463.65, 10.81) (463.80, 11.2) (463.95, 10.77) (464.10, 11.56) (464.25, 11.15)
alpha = 459.15 nm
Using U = 456.45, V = 461.85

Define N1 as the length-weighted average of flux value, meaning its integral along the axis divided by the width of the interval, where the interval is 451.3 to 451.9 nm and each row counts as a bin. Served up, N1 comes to 11.2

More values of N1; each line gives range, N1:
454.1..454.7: 10.3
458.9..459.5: 10.5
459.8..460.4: 11.1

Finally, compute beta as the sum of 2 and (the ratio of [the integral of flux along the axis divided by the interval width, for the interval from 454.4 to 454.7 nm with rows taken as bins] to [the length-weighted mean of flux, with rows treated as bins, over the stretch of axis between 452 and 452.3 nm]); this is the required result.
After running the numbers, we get 2.96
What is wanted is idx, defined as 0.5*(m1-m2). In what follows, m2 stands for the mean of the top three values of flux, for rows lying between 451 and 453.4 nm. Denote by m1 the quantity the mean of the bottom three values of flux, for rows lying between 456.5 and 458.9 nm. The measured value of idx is -0.69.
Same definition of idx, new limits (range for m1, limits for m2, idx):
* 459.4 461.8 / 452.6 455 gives -0.43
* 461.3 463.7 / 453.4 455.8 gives -0.08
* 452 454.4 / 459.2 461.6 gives -1.33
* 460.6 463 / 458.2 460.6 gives -0.62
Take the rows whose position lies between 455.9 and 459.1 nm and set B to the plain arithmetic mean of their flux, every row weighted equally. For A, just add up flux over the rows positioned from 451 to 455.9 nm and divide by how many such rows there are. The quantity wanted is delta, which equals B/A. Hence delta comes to 1.07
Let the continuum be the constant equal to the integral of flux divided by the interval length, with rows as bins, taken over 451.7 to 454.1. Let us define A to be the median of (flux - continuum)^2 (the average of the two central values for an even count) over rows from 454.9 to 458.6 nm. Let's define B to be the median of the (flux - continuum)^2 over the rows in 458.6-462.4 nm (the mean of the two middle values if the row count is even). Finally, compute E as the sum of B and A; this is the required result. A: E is 1.2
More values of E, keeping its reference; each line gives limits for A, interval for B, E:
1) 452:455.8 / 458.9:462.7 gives 1.1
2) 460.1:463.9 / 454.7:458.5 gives 1.9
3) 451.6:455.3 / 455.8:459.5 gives 0.7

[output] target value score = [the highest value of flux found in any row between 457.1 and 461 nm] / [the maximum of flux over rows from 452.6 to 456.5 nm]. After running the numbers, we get 0.97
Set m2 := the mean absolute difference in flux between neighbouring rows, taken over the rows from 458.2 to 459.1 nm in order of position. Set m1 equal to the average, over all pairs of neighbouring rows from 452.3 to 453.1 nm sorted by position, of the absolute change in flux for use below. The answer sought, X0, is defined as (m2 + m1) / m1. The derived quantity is 1.9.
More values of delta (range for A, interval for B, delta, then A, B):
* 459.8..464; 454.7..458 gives 0.98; 11.4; 11.1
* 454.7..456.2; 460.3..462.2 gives 1.05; 10.7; 11.3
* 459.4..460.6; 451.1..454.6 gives 0.97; 10.9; 10.5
